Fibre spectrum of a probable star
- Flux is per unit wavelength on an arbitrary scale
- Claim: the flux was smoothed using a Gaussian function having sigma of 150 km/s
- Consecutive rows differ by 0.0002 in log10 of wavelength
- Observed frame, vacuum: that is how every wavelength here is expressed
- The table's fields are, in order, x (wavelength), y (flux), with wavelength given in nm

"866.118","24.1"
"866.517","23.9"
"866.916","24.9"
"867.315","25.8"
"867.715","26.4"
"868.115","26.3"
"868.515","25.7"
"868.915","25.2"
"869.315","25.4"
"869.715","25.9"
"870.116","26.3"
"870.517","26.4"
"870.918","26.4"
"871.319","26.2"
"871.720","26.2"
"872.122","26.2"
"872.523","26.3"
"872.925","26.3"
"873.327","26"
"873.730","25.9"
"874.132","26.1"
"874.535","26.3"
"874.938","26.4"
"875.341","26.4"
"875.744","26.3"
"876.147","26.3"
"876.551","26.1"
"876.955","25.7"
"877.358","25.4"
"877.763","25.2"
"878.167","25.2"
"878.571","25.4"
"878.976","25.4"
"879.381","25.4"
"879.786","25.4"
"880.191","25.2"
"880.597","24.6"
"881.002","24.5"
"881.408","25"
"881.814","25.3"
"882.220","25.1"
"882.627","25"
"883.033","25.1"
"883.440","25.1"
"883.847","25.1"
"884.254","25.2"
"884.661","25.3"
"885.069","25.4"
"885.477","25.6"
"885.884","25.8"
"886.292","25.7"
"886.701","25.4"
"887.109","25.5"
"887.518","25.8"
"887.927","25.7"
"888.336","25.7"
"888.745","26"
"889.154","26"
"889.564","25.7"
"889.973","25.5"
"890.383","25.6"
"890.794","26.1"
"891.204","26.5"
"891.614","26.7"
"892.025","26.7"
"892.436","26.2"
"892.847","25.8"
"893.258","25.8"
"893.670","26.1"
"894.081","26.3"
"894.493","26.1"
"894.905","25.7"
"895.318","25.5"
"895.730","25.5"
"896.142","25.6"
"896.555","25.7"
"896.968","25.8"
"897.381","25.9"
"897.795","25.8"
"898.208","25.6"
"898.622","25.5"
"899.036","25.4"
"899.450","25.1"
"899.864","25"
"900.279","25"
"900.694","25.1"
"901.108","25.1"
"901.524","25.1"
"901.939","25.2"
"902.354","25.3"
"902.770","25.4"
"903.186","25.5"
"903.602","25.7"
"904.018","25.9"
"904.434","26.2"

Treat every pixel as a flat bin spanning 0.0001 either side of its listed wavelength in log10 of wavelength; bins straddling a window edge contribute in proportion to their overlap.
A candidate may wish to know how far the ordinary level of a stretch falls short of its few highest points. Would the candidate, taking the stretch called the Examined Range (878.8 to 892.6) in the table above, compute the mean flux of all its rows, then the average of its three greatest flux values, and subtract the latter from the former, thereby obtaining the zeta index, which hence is -1.10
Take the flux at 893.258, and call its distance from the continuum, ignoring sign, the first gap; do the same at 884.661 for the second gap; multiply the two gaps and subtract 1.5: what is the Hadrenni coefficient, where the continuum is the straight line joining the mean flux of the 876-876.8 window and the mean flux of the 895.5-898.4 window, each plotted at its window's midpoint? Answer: -1.49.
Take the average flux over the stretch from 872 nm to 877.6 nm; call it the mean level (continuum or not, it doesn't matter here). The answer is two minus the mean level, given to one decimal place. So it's -24.1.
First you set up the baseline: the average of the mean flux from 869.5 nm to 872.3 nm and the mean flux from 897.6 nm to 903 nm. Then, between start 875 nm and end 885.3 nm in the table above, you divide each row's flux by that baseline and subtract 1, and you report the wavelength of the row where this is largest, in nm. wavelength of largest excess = 875.341 nm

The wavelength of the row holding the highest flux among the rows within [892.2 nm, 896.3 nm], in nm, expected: 894.081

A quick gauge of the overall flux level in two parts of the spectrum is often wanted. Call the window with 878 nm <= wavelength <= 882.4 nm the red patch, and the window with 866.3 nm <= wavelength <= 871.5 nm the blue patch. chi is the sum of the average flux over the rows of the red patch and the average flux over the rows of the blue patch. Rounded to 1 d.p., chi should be 50.9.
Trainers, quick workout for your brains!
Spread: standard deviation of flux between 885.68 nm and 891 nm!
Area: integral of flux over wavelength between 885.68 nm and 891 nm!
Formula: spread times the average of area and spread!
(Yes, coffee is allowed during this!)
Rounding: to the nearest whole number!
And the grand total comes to 14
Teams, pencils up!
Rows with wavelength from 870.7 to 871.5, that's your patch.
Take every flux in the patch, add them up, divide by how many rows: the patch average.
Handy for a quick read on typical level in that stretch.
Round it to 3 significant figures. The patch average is 26.3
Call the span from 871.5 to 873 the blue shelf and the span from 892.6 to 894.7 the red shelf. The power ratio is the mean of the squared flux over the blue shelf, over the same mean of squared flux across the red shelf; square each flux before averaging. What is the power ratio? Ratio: 1.02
